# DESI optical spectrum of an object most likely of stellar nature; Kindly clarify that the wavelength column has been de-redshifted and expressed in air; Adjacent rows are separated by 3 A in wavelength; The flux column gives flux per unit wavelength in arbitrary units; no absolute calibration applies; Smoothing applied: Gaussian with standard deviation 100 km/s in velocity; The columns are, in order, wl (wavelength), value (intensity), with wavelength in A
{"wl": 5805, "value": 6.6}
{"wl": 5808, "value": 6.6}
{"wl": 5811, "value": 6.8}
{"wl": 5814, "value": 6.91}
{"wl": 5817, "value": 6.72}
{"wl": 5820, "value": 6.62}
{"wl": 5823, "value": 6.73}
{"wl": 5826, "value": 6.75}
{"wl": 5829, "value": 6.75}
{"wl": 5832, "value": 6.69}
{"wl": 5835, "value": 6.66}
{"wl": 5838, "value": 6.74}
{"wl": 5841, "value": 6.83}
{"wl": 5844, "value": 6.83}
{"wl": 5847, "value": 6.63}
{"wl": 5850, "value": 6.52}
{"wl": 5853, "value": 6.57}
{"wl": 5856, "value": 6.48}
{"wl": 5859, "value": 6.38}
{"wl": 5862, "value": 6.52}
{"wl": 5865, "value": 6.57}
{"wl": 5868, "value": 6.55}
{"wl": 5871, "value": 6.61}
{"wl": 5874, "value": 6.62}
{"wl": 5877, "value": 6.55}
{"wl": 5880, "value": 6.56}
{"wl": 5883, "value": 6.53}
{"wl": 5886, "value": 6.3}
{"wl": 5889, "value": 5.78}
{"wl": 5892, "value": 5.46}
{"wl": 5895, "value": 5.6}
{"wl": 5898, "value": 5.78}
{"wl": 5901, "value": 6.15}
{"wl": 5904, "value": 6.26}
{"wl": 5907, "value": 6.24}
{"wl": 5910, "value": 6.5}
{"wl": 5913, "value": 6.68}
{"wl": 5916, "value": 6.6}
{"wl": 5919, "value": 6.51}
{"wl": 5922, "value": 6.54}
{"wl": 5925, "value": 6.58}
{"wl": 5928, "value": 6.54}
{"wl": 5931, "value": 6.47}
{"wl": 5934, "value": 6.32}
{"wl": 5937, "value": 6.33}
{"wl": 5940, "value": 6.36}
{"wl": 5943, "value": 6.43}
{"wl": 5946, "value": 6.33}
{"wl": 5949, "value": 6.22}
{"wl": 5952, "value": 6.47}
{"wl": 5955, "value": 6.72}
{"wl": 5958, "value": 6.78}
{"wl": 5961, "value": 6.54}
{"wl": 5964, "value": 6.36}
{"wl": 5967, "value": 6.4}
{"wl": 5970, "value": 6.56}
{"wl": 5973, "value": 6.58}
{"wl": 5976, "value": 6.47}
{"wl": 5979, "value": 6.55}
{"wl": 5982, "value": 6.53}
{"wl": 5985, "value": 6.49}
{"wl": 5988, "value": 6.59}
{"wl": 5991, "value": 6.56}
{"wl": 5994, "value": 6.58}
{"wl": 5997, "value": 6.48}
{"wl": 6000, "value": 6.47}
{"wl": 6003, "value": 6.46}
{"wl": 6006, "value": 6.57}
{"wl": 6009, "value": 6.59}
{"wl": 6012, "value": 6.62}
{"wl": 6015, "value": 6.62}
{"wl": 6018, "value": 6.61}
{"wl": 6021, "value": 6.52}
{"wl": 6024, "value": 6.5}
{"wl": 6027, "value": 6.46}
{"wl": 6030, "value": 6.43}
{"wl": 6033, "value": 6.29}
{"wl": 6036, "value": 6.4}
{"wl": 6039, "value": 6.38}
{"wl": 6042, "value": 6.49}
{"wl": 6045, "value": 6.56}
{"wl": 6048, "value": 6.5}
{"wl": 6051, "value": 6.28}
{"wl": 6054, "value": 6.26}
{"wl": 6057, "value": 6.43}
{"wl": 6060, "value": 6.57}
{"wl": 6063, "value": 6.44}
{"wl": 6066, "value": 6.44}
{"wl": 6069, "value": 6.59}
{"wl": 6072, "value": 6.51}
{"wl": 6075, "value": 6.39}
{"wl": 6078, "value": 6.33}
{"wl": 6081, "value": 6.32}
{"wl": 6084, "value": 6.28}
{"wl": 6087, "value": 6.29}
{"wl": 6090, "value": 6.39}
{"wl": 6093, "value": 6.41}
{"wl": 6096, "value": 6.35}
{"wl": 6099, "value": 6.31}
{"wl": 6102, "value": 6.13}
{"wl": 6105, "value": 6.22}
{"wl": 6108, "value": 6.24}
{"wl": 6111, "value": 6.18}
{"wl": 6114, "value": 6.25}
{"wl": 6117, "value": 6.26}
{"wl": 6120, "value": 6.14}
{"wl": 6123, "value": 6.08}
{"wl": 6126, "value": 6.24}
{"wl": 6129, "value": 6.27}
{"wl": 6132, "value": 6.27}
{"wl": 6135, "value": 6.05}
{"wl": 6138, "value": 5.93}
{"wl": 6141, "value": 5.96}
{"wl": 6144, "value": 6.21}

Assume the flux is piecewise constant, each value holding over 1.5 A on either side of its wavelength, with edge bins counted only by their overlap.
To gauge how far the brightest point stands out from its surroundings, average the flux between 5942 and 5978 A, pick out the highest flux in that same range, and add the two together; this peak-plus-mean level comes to 13.3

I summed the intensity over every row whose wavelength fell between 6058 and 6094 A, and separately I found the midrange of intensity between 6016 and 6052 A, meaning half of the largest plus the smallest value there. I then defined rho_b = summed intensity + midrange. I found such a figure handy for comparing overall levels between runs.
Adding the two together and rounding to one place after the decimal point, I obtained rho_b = 83.4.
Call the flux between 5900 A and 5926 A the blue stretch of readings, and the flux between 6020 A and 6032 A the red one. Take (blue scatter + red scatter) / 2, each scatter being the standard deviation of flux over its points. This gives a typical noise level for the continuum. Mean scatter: 0.11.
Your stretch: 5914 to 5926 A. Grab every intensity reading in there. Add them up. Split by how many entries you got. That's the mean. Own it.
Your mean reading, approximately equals 6.56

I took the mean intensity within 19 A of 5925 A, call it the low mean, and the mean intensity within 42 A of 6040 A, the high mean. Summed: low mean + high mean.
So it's 12.9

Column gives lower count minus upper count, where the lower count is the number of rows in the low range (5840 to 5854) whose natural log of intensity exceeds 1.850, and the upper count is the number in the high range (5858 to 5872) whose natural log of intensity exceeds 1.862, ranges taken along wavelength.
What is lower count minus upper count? 1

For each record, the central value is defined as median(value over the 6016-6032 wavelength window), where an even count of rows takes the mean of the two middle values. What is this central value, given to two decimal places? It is 6.50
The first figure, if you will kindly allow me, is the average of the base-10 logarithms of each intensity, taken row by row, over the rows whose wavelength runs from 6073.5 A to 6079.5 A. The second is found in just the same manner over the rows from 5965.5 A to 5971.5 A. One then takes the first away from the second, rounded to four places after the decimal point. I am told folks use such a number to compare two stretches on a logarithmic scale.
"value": 0.0081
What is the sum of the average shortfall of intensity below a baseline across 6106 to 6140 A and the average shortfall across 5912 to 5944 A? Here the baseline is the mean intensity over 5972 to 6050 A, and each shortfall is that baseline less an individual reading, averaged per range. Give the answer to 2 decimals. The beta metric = 0.36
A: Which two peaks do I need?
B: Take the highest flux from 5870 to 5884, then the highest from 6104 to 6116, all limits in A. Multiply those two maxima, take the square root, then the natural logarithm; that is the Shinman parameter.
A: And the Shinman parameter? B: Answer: 1.86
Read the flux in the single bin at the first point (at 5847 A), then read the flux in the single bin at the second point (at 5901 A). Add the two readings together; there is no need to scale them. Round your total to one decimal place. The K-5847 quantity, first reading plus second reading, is 12.8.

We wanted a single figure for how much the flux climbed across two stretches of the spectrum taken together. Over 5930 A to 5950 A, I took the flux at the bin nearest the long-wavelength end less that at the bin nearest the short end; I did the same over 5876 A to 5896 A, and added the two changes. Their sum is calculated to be -1.2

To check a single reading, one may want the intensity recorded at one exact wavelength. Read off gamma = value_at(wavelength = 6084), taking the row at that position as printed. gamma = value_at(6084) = 6.28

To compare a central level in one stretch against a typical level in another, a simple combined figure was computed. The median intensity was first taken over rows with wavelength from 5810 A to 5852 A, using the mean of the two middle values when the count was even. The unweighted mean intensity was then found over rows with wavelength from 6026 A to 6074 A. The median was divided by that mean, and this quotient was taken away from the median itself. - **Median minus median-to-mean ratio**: 5.69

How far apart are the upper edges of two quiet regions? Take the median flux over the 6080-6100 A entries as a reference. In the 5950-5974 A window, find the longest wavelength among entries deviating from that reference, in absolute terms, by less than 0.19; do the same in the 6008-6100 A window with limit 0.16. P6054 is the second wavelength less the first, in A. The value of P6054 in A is 132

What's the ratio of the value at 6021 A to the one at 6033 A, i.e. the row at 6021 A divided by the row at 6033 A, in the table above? 1.04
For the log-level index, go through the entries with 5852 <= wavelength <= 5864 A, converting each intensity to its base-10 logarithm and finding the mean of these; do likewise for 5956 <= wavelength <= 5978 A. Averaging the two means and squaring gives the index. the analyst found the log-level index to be 0.662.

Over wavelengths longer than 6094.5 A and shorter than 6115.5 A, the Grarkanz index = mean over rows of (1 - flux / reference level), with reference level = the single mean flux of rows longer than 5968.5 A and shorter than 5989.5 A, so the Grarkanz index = 0.046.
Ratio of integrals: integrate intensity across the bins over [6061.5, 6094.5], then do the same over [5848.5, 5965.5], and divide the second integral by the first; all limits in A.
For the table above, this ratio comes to 3.5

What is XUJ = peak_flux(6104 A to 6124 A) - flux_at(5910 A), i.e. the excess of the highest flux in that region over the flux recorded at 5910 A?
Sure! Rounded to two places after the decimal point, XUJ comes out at -0.24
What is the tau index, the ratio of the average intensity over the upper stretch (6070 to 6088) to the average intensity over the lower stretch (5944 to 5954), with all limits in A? 1.00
